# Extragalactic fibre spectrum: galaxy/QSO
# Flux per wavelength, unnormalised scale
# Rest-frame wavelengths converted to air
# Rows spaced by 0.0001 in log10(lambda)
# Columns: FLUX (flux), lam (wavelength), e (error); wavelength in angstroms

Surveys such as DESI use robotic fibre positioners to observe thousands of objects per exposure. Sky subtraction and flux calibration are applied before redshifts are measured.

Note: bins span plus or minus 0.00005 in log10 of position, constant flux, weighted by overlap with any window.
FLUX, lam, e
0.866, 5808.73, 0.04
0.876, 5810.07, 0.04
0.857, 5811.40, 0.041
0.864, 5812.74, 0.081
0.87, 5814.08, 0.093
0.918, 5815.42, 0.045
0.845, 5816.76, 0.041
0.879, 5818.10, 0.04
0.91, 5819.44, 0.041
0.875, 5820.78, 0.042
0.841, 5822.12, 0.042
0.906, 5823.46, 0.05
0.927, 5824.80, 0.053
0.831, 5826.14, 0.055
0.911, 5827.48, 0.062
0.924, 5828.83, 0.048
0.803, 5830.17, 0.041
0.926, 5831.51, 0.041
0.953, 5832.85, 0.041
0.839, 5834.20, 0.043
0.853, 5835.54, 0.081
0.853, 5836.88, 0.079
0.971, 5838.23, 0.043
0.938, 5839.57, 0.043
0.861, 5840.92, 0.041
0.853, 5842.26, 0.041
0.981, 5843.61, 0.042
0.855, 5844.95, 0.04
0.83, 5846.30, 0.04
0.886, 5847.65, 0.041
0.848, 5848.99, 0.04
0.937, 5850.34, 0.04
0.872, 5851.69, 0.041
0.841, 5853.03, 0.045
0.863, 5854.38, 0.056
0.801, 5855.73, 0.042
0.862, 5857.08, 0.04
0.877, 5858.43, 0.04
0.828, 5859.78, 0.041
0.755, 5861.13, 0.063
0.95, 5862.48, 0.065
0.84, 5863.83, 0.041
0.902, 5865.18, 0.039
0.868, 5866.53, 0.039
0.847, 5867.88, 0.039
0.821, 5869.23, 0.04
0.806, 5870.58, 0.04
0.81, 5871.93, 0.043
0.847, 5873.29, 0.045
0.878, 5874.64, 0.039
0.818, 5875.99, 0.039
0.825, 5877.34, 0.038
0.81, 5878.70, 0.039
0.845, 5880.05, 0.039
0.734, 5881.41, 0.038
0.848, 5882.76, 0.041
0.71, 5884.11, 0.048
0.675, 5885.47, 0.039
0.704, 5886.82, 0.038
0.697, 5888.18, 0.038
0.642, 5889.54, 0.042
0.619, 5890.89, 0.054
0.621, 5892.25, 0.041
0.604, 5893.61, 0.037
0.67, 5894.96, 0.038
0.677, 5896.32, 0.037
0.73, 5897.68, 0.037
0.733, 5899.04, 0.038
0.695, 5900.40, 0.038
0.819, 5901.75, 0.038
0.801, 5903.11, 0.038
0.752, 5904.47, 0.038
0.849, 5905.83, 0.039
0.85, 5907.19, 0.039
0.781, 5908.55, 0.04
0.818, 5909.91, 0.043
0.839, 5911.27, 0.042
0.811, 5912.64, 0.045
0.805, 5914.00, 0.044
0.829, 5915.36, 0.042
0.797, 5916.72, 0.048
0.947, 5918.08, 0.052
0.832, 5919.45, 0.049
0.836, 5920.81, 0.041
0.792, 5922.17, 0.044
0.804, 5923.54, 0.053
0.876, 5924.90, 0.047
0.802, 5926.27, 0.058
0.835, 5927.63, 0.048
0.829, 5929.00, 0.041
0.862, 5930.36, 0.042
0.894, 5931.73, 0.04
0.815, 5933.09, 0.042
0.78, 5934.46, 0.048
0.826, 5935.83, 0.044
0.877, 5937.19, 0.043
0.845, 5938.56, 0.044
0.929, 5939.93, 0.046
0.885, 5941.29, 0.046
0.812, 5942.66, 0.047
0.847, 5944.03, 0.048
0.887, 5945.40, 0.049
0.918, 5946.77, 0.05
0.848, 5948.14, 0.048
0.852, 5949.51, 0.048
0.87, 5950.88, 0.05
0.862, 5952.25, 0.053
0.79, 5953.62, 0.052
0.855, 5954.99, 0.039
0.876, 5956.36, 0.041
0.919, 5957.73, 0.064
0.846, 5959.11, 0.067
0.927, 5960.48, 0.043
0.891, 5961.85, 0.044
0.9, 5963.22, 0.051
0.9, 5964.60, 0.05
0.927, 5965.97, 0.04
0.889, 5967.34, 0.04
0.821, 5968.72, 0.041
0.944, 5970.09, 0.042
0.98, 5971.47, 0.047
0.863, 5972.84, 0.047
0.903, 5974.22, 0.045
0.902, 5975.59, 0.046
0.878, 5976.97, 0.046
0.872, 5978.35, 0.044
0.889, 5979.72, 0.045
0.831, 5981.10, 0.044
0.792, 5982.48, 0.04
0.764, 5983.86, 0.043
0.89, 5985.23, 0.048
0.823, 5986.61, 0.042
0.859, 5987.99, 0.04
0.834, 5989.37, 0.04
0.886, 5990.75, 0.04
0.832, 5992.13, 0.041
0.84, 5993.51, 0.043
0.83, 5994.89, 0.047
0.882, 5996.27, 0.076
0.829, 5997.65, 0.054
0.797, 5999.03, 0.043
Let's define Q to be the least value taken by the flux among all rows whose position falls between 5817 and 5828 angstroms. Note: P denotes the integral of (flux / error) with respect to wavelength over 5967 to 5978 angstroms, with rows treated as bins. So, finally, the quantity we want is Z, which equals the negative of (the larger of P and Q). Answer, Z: -223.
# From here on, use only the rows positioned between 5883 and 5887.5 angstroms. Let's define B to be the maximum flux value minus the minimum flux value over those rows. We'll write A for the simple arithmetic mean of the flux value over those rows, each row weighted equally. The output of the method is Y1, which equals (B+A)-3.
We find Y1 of -2.27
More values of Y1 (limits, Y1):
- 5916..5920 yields -1.99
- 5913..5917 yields -2.16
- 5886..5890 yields -2.26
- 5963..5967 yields -2.06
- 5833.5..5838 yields -2.14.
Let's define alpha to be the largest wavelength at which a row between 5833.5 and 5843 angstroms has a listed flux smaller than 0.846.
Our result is 5834.20 angstroms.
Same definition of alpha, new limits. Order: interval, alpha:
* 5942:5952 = 5942.66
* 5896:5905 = 5904.47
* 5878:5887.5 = 5886.82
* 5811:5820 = 5816.76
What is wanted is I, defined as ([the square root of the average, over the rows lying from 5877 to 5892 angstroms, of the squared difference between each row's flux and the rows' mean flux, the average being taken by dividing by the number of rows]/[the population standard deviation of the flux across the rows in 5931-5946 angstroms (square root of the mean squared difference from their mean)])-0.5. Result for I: 1.4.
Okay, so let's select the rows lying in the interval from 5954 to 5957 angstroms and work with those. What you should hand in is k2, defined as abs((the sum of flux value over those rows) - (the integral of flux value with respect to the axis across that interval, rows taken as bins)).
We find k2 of 0.84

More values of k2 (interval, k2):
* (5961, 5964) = 0.90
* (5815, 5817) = 0.01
